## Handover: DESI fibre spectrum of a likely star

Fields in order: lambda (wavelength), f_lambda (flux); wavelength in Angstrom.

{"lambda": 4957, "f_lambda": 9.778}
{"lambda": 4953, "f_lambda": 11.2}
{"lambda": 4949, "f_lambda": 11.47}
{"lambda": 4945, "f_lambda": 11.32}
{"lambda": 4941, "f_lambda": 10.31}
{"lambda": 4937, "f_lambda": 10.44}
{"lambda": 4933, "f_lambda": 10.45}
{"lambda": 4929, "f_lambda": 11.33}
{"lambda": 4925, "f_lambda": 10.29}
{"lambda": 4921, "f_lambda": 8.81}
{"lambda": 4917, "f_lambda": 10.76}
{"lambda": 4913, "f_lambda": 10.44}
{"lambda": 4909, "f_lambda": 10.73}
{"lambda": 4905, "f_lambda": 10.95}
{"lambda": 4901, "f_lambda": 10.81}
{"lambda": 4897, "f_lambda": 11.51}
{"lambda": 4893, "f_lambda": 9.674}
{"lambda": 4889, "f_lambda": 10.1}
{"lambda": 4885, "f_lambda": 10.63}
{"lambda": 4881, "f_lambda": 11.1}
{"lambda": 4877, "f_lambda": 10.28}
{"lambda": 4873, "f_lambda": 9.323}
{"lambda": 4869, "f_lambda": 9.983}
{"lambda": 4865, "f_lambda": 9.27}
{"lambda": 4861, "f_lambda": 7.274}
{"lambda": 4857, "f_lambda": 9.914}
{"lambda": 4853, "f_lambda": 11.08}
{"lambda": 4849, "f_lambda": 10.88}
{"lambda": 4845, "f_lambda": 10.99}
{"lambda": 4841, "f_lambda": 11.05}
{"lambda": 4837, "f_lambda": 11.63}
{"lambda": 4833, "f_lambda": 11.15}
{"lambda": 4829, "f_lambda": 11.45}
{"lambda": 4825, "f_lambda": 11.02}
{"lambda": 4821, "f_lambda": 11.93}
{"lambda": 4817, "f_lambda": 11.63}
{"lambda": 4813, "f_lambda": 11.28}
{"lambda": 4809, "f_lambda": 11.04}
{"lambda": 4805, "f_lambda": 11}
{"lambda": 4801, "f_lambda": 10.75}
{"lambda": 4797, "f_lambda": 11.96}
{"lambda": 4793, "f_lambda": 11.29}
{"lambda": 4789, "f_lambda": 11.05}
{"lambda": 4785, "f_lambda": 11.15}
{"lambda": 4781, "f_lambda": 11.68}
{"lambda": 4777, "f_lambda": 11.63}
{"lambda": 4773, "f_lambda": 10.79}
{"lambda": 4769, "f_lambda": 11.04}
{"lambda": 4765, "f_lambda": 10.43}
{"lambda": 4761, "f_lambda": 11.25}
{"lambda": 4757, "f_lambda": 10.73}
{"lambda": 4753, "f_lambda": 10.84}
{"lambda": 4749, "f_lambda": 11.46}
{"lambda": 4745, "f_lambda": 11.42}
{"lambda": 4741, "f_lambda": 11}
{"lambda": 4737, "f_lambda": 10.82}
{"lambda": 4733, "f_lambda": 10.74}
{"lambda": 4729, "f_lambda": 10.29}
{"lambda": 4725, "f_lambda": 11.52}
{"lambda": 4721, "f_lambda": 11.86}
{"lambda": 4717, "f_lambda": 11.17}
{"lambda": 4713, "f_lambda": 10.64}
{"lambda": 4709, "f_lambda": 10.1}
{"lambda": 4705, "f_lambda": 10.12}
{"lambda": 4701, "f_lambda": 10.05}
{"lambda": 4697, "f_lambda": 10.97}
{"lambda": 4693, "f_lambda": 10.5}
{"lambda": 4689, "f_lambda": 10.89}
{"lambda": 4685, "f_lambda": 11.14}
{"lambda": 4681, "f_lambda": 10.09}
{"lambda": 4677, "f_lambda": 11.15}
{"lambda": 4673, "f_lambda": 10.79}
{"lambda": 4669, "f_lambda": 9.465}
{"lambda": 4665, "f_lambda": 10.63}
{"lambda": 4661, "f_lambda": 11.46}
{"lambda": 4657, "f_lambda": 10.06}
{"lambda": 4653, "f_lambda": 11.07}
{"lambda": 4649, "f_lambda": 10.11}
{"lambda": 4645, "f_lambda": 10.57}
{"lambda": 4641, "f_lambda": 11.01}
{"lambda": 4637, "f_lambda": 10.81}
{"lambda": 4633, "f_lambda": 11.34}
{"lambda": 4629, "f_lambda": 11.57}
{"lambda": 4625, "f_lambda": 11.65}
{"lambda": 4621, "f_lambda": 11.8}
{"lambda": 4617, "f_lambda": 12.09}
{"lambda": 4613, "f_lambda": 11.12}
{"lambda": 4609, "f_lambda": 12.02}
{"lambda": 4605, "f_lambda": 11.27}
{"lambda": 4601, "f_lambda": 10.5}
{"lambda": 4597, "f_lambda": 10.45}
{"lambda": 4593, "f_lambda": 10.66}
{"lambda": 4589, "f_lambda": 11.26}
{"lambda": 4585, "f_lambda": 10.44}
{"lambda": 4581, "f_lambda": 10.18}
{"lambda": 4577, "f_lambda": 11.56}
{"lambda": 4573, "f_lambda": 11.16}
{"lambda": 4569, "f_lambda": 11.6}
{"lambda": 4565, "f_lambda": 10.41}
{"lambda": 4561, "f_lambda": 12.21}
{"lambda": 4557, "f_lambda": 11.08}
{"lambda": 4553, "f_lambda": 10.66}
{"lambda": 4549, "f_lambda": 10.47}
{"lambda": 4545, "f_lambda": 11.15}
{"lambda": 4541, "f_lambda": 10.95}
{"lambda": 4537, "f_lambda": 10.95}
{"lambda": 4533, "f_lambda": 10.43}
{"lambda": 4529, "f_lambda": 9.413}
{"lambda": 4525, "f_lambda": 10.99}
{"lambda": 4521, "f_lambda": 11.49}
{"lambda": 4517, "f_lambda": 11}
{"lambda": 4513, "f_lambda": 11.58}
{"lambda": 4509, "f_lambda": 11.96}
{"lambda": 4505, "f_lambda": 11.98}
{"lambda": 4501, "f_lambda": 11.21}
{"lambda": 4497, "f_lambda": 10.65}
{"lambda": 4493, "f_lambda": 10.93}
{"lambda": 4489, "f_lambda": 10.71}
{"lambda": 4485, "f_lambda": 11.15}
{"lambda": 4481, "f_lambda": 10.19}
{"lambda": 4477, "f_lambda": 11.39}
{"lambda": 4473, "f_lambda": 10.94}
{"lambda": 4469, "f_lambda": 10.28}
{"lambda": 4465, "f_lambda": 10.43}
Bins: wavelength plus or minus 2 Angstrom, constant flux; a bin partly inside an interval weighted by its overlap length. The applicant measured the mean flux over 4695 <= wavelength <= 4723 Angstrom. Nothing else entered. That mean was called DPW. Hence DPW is 10.70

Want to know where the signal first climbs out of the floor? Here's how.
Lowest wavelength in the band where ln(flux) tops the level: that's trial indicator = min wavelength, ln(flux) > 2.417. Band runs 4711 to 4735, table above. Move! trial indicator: 4721 Angstrom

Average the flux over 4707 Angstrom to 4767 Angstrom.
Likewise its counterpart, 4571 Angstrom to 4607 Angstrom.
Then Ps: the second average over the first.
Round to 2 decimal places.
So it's 0.99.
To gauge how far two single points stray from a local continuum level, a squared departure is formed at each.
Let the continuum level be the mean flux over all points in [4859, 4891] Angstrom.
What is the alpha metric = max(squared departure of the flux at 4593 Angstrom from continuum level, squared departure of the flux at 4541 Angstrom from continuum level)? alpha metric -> 1.5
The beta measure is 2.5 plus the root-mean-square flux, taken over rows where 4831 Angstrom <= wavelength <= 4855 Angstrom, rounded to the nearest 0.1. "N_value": 13.6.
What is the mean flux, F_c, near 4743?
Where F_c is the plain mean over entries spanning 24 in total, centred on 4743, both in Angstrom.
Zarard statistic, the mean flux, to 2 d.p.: 11.05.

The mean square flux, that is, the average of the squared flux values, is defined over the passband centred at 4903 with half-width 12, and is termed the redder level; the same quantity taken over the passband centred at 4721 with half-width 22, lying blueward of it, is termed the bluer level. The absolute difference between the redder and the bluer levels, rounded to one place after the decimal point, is 1.5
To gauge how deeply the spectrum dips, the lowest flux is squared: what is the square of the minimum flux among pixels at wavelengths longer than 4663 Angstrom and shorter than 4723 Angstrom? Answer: 90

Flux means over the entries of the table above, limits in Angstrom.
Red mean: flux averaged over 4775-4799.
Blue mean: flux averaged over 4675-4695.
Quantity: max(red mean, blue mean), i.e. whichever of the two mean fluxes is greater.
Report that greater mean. 11.5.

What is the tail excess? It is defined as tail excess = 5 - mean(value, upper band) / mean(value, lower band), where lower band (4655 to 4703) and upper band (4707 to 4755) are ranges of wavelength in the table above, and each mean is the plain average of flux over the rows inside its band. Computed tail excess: 3.96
